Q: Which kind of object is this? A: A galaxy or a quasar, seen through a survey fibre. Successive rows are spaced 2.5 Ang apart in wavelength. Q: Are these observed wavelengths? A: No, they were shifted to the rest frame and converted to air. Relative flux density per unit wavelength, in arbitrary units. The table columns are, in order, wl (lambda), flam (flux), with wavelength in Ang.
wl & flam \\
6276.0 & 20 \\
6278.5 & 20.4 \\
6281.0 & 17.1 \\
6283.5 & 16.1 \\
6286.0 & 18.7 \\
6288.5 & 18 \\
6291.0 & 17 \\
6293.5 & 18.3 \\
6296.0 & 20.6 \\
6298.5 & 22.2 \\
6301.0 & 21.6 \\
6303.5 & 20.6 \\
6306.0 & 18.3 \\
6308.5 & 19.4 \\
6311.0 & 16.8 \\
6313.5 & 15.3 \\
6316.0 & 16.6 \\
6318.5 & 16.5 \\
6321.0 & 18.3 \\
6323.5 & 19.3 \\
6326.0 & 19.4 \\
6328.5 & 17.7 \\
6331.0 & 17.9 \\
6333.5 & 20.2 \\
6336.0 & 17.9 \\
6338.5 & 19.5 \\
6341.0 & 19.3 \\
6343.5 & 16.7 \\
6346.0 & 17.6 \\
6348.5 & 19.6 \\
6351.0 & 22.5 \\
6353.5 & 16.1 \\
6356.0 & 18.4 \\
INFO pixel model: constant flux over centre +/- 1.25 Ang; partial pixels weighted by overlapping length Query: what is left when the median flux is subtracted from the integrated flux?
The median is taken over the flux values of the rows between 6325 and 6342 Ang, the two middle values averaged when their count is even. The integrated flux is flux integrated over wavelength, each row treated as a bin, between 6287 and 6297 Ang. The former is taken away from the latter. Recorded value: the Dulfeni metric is 165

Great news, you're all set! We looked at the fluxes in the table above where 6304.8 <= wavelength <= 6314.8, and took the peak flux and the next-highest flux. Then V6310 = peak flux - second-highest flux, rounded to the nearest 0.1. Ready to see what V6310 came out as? 1.1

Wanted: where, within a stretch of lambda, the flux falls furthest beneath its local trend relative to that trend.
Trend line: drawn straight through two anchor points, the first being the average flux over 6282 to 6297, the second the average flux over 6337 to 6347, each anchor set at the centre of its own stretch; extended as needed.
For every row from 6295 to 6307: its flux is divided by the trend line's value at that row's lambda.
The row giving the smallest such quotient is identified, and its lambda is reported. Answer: 6306.0 Ang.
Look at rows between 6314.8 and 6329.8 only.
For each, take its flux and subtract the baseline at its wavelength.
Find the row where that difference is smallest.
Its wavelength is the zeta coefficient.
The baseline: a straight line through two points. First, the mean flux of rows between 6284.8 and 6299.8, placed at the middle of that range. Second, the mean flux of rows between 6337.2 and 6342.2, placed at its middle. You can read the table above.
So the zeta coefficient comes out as 6318.5 Ang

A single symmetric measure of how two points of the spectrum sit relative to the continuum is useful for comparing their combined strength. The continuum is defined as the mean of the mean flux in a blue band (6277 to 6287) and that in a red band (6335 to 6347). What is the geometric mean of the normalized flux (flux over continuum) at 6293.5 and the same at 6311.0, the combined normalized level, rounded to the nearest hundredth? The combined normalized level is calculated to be 0.97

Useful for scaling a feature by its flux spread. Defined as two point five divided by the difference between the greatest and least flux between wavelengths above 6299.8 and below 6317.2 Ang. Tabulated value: 0.4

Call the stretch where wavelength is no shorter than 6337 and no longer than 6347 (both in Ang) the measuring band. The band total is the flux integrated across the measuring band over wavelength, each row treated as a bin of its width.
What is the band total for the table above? 183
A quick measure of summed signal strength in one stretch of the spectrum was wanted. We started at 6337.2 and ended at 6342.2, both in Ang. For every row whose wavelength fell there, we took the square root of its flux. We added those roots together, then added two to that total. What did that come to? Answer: 10.81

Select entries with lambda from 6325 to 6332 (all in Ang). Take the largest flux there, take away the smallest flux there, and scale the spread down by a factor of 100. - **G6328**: 0.017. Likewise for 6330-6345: 0.035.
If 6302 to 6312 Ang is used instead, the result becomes 0.038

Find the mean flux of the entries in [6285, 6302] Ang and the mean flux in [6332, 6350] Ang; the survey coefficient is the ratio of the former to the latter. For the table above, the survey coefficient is 1.04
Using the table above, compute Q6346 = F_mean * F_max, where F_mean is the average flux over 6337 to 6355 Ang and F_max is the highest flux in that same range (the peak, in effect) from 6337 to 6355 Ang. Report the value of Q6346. 422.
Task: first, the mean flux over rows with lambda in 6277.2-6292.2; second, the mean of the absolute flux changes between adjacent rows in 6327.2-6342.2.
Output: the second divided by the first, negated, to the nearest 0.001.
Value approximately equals -0.074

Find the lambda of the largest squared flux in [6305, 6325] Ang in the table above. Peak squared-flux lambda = 6308.5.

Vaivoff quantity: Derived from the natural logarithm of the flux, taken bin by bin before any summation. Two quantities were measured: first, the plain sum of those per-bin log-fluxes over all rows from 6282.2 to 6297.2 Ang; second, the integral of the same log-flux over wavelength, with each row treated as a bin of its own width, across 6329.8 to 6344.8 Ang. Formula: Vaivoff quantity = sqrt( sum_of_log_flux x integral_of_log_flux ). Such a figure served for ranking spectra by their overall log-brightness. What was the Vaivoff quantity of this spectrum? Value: 27.6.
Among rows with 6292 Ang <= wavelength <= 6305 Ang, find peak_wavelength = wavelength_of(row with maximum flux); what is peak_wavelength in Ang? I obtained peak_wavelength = 6298.5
